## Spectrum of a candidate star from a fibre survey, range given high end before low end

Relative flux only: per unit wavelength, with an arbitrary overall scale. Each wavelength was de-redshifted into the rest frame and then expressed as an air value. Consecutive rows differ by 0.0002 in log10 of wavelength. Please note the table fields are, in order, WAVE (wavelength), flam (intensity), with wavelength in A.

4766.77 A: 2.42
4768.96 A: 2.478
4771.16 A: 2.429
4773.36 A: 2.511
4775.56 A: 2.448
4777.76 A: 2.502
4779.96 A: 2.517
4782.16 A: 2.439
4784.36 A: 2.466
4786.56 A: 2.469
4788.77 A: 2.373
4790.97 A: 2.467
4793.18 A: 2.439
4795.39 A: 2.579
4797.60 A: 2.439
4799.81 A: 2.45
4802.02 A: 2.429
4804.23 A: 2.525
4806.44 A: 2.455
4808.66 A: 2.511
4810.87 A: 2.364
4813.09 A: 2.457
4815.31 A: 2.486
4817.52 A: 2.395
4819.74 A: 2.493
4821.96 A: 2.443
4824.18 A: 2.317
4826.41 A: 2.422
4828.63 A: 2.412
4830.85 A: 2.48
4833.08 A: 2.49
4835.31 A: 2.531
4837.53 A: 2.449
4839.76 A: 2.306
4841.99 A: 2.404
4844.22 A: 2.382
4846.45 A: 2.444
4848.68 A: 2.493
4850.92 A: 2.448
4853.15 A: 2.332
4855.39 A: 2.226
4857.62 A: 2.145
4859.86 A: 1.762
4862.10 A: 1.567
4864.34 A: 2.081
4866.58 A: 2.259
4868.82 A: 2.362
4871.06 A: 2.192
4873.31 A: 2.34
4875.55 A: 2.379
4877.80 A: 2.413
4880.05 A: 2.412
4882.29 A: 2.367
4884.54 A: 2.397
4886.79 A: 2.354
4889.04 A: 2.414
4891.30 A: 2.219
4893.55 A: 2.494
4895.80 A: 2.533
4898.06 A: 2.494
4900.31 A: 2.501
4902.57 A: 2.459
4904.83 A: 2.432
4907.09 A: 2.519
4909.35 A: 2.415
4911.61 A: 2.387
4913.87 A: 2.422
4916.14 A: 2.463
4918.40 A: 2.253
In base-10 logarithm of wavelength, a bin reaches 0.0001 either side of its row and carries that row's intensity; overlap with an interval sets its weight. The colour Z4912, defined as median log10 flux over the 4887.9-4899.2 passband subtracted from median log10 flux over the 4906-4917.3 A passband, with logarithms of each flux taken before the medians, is -0.01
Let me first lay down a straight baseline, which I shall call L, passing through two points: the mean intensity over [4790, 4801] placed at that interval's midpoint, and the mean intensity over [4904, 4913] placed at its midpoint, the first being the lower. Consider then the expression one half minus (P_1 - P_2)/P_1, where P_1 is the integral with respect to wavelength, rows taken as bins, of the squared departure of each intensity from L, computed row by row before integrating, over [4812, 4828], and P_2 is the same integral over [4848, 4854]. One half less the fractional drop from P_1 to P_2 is 0.0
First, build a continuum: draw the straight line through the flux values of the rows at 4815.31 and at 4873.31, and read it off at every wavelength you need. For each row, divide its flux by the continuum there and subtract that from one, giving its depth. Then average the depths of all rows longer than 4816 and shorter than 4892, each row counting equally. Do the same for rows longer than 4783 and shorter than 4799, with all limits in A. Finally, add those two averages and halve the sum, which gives 0.029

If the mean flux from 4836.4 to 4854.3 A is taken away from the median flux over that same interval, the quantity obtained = 0.017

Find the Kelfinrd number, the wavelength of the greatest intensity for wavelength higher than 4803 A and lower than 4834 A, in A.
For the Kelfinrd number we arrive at 4804.23 A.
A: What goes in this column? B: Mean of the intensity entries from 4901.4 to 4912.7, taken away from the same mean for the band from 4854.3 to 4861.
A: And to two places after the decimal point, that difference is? -0.40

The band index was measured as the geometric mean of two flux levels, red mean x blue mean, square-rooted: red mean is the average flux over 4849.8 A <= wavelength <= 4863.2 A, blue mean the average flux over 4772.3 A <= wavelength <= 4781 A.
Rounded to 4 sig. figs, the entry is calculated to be 2.278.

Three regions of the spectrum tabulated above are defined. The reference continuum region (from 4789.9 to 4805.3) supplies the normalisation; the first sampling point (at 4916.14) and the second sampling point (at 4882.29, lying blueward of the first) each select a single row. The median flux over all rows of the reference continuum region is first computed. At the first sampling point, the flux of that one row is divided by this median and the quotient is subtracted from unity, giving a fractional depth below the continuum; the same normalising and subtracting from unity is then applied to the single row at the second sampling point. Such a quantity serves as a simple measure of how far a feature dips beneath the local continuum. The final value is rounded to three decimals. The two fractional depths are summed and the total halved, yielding 0.014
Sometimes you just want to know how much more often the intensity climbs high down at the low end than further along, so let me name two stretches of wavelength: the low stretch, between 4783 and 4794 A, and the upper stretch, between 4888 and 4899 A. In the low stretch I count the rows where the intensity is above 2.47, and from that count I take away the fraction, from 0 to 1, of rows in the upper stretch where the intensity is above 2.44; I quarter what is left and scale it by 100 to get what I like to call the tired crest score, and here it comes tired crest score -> -15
